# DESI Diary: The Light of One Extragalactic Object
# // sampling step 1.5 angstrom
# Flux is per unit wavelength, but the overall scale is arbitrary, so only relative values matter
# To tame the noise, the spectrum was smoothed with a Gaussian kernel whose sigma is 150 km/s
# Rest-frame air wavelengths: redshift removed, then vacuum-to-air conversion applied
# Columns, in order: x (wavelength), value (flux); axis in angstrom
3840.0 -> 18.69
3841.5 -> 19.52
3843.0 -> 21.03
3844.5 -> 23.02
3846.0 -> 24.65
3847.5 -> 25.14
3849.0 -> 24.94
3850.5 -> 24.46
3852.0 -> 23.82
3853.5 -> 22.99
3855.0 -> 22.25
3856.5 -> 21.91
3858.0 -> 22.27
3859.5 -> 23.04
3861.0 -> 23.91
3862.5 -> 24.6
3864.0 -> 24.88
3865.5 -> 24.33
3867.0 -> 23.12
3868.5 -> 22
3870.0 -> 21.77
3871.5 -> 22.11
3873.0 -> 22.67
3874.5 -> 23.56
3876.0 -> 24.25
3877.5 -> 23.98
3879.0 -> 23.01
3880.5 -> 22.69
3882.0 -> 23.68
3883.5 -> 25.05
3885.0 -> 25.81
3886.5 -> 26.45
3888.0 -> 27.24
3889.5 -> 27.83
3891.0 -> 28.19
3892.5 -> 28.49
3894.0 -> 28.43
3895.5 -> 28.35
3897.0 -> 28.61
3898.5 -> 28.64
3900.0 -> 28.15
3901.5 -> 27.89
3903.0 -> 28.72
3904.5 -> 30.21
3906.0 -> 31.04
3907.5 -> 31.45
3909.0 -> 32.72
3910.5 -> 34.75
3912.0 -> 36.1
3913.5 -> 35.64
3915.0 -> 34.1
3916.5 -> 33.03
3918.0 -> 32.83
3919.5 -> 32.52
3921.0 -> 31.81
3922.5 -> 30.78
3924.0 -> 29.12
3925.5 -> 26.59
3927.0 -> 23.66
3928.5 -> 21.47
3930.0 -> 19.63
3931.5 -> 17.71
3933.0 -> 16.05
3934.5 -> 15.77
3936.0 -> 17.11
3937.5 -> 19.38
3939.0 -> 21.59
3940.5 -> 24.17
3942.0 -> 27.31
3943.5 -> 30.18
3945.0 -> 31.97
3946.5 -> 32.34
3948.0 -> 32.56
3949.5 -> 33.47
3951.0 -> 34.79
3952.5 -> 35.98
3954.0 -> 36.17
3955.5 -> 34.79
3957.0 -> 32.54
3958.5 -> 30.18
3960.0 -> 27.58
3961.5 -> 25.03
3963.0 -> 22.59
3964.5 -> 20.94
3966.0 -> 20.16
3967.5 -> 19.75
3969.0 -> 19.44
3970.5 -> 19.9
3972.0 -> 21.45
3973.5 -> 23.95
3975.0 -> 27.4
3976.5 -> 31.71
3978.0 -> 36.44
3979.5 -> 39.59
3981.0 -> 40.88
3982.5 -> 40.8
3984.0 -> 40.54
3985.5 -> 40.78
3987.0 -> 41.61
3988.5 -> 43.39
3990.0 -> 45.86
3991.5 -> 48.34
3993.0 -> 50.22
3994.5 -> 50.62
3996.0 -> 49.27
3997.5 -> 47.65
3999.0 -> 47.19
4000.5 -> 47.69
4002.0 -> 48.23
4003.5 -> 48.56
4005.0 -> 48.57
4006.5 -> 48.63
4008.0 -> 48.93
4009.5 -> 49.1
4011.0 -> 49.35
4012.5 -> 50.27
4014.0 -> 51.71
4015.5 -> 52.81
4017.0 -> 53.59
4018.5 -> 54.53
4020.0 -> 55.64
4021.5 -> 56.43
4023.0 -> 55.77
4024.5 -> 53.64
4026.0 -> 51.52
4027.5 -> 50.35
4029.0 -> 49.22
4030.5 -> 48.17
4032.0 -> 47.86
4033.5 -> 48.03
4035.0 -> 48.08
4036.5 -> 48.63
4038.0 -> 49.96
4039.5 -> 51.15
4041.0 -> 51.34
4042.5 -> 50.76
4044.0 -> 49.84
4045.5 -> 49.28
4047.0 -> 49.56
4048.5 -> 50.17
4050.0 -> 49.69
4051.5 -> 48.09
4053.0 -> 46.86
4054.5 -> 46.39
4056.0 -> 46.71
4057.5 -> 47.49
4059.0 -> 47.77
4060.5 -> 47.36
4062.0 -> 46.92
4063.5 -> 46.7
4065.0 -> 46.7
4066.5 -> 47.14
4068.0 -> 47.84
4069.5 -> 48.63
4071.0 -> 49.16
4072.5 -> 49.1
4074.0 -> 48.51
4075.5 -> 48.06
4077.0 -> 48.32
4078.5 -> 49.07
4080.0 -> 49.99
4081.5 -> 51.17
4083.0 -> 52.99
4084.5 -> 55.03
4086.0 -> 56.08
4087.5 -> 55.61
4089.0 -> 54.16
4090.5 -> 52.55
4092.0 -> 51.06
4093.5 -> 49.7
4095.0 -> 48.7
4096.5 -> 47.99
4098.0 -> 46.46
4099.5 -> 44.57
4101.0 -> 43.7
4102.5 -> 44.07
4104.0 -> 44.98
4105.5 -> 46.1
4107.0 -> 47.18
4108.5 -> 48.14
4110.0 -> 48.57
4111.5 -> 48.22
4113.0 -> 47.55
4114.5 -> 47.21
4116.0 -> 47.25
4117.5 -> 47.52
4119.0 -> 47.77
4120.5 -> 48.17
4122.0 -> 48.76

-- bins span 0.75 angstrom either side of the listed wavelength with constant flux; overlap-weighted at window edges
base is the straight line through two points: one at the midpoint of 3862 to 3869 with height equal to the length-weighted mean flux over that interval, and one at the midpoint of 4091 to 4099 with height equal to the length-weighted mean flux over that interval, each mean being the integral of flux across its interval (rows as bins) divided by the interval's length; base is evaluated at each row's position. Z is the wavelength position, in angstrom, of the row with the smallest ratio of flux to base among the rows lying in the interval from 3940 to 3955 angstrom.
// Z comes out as 3940.5 angstrom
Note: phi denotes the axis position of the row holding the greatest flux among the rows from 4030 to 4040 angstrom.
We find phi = 4039.5 angstrom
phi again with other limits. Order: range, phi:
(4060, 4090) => 4086.0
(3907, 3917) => 3912.0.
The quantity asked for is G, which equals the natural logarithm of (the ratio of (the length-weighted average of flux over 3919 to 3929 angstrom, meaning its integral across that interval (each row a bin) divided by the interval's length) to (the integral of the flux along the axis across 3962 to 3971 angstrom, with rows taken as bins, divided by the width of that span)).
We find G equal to 0.31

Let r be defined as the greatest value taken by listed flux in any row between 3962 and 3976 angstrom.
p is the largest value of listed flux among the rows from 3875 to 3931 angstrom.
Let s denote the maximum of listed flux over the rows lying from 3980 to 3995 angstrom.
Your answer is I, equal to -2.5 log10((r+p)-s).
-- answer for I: -2.77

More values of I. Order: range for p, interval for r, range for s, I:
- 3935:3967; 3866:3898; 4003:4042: -2.30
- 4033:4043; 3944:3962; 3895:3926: -4.28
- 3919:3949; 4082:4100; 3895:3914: -4.30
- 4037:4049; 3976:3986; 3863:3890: -4.52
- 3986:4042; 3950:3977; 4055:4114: -3.91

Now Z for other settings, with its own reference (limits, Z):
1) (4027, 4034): 4033.5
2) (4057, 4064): 4063.5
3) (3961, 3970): 3969.0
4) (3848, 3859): 3856.5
